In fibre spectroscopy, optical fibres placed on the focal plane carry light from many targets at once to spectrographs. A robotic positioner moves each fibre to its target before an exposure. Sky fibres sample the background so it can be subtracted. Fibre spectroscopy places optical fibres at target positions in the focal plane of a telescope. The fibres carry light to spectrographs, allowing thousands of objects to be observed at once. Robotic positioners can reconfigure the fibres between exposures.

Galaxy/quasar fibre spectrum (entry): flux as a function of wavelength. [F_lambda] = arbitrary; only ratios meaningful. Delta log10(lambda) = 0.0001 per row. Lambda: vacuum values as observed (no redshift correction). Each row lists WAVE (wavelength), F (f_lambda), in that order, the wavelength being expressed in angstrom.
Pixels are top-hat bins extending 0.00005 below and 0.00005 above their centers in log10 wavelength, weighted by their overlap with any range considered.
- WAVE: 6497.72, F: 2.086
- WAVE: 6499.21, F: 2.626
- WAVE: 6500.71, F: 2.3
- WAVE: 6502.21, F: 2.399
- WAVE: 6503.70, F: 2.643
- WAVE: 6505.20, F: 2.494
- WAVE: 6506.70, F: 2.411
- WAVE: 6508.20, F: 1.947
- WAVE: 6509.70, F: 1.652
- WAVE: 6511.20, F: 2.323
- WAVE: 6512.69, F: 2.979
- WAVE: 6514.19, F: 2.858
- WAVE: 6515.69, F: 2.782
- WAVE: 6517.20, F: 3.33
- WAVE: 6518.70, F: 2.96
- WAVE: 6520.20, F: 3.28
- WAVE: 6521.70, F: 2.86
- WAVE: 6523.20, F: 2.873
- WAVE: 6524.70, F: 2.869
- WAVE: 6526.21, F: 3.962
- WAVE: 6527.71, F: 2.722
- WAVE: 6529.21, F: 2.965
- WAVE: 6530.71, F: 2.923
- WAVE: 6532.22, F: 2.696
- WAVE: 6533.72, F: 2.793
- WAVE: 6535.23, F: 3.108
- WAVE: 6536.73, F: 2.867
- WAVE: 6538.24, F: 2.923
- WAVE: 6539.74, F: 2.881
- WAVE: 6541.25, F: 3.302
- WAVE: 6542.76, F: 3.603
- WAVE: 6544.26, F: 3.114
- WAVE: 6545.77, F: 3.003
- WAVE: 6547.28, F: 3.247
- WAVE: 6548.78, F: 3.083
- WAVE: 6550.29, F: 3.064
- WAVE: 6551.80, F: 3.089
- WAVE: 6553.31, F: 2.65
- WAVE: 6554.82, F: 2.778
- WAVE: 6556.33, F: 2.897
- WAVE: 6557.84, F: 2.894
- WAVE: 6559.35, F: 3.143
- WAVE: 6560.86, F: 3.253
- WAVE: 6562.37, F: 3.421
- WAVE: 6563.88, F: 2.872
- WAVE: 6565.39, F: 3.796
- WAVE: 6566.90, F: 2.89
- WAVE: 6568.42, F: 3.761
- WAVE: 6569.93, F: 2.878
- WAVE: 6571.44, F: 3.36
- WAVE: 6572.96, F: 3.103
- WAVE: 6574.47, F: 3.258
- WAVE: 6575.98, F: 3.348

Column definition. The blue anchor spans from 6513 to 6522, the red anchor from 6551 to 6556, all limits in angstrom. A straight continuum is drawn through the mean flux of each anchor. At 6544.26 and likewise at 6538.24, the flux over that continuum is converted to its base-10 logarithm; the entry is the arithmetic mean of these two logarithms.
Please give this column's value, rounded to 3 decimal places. 0.017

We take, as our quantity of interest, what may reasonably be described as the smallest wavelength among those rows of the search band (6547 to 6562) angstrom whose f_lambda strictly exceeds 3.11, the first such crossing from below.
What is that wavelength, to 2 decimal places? 6547.28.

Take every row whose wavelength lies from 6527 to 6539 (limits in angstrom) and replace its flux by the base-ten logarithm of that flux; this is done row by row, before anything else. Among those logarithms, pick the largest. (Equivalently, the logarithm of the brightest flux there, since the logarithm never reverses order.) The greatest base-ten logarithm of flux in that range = 0.49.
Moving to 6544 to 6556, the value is 0.51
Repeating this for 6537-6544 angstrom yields 0.56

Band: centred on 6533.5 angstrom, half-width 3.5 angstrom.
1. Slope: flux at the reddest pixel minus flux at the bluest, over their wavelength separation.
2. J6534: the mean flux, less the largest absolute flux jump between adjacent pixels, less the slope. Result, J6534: 2.57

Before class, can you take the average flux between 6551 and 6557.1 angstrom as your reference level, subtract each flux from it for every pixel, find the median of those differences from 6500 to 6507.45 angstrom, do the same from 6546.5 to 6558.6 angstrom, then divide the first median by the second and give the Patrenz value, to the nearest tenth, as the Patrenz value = -3.5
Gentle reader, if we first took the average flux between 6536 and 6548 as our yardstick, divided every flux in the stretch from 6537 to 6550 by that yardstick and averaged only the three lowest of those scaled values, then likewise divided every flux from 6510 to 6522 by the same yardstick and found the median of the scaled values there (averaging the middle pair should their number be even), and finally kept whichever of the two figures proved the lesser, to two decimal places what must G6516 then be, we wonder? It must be 0.93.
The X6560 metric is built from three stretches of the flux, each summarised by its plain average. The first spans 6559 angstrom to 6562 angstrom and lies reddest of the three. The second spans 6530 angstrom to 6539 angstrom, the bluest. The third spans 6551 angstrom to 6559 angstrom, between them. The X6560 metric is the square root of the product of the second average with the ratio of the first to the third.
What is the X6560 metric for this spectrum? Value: 1.80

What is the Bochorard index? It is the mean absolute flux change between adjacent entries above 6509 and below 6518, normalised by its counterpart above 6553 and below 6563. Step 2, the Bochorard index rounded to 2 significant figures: 3.2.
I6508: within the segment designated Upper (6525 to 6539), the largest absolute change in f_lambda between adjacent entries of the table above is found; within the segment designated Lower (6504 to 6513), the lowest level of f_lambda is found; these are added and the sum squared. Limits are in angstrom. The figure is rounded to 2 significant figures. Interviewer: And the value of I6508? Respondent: 8.4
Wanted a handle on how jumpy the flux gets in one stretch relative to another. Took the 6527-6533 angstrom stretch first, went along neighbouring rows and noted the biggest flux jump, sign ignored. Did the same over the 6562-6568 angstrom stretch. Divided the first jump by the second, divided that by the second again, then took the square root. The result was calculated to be 0.5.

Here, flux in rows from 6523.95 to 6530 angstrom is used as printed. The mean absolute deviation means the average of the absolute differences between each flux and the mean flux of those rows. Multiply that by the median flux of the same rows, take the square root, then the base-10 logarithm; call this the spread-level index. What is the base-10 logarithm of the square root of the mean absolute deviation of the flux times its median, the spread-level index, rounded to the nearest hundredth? 0.04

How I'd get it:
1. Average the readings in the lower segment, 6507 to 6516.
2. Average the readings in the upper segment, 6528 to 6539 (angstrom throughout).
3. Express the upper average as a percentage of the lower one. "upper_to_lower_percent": 120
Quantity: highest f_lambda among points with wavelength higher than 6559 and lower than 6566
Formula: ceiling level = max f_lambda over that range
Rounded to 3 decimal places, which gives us 3.796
